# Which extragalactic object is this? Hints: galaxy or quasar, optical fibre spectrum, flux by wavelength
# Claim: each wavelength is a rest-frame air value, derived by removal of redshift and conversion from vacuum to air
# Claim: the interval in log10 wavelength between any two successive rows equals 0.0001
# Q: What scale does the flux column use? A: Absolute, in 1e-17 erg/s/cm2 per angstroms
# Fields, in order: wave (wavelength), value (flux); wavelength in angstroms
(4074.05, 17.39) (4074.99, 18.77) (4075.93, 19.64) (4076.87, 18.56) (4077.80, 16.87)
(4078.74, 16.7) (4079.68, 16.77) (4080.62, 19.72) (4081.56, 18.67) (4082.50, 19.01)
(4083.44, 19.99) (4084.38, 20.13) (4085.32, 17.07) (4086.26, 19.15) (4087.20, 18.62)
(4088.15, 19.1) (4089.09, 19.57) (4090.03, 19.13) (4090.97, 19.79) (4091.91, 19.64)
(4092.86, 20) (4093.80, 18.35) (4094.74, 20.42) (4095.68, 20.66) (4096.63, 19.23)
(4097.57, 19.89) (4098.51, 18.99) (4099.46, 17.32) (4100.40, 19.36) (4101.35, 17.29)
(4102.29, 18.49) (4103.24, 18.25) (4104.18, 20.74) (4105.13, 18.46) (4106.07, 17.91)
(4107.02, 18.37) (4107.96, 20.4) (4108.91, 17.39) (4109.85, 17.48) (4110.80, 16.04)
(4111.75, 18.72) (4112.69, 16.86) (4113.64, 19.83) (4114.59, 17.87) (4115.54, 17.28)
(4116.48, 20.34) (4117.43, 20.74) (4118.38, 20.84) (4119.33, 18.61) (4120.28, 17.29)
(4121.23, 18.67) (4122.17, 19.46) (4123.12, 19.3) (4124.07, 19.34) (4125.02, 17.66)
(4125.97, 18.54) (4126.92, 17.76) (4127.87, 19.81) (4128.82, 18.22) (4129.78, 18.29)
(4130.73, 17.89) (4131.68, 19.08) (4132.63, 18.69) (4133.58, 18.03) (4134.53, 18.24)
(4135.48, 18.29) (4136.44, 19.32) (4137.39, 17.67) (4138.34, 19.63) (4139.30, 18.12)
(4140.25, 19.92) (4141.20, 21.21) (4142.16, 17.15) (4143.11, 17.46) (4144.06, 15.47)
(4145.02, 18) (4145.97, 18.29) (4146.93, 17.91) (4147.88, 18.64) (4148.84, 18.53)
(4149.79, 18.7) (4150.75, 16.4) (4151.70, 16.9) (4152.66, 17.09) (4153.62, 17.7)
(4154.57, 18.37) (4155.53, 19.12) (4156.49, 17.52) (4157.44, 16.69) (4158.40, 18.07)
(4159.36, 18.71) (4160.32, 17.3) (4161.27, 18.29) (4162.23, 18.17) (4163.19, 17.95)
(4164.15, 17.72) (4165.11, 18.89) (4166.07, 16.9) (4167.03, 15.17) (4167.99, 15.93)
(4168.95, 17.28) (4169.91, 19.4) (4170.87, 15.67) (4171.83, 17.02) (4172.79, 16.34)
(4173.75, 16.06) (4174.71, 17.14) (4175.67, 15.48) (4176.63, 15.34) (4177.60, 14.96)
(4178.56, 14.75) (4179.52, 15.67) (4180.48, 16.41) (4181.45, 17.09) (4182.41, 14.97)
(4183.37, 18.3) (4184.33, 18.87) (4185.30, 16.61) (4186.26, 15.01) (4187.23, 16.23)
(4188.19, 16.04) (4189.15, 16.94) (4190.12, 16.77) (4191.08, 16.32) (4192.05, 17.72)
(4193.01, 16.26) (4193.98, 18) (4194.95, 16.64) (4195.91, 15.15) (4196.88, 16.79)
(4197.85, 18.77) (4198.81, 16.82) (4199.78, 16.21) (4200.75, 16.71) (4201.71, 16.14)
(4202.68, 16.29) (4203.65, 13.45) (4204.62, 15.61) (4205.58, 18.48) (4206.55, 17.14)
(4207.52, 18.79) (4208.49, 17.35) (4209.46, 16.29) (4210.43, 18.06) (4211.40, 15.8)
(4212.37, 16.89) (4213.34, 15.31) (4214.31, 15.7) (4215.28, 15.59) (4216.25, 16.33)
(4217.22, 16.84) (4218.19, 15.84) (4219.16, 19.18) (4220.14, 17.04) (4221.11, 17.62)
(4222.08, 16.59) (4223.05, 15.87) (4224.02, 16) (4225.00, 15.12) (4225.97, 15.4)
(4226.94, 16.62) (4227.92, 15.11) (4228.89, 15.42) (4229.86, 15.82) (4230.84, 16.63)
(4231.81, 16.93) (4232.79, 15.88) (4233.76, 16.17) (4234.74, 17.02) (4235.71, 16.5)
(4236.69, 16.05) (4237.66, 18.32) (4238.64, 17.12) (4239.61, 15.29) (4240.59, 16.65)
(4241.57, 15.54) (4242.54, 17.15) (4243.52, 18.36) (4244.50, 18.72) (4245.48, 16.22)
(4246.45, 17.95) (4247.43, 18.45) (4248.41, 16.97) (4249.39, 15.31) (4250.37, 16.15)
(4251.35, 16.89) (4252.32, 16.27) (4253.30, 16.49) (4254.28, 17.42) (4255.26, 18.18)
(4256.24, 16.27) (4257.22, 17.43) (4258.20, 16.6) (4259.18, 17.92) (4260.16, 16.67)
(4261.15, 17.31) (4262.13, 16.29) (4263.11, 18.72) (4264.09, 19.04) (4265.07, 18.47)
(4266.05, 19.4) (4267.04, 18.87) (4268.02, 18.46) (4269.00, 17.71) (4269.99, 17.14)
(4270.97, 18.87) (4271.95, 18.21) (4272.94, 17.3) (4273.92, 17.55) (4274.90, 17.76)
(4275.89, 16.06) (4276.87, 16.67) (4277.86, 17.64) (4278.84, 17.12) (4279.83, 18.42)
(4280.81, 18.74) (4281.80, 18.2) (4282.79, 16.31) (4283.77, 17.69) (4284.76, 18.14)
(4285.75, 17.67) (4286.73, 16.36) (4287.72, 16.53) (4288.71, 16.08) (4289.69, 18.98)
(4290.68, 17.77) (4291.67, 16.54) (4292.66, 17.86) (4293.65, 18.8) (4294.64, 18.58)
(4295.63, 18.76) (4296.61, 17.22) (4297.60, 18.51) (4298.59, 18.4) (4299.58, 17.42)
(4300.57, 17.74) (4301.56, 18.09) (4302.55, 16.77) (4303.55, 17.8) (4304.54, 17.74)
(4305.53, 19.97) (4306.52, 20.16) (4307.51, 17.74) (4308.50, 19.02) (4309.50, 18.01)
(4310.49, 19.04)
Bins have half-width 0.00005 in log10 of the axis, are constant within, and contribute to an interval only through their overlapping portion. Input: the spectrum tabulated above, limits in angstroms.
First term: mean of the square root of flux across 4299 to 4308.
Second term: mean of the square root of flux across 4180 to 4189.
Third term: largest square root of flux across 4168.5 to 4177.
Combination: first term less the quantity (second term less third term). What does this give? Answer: 4.59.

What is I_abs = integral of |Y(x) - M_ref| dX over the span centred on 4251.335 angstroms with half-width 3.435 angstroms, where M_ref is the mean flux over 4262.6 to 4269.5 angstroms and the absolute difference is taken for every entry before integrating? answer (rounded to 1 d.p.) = 14.8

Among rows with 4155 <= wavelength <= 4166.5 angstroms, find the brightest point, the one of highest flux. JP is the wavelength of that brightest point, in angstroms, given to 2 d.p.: 4155.53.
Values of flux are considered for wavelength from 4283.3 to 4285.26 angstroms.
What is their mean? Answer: 17.9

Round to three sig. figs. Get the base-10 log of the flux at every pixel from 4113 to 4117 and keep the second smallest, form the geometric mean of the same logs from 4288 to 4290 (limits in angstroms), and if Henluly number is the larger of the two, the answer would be 1.25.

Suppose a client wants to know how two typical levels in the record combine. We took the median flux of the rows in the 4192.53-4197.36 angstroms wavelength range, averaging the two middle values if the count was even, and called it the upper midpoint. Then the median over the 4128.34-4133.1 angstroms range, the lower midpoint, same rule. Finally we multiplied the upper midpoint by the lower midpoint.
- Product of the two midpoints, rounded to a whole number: 304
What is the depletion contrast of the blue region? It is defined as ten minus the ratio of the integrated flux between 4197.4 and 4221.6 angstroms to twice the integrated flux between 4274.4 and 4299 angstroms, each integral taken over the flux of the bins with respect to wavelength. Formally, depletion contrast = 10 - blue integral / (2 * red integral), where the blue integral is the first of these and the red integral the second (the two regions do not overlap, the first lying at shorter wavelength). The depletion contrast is 9.53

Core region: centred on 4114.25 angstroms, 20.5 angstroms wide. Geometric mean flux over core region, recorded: 18.7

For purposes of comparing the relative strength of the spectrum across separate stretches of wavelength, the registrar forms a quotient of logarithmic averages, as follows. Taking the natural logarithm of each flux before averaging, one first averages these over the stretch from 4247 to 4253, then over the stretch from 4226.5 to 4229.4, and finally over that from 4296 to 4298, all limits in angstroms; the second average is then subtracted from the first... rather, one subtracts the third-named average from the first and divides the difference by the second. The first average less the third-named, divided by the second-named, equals -0.03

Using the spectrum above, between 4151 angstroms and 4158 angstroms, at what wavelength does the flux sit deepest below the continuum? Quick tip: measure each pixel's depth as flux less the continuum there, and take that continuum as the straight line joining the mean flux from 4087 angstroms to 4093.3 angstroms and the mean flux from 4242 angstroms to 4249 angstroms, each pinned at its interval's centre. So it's 4157.44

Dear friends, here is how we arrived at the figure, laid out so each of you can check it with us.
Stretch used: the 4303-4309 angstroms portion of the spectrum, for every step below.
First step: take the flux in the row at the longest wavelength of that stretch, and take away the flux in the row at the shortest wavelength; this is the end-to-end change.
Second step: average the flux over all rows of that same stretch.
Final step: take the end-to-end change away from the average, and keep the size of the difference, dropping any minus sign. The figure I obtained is 17.5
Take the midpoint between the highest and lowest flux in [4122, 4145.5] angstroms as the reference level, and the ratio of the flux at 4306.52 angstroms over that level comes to 1.10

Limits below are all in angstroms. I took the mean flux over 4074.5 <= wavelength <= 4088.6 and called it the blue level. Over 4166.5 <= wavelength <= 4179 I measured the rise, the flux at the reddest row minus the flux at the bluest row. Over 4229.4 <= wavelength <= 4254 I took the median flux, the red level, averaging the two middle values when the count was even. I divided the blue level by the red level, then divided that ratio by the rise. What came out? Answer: -2.7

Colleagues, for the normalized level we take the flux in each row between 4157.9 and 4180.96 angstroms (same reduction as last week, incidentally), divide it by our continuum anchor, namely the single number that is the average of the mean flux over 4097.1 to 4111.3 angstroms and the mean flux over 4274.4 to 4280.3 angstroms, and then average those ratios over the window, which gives 0.94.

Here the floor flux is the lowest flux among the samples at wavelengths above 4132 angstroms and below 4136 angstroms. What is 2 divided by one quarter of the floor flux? 0.44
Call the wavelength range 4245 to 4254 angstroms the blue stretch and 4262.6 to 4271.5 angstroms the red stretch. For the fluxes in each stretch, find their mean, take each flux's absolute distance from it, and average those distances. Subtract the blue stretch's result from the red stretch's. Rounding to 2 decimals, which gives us -0.22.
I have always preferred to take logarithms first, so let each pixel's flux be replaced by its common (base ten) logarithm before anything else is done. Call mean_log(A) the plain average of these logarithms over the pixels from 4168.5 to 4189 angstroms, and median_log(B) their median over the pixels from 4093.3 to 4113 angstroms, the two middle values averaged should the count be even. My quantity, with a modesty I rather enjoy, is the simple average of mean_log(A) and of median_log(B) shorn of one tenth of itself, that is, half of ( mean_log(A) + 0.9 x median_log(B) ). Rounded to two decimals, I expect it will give 1.18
